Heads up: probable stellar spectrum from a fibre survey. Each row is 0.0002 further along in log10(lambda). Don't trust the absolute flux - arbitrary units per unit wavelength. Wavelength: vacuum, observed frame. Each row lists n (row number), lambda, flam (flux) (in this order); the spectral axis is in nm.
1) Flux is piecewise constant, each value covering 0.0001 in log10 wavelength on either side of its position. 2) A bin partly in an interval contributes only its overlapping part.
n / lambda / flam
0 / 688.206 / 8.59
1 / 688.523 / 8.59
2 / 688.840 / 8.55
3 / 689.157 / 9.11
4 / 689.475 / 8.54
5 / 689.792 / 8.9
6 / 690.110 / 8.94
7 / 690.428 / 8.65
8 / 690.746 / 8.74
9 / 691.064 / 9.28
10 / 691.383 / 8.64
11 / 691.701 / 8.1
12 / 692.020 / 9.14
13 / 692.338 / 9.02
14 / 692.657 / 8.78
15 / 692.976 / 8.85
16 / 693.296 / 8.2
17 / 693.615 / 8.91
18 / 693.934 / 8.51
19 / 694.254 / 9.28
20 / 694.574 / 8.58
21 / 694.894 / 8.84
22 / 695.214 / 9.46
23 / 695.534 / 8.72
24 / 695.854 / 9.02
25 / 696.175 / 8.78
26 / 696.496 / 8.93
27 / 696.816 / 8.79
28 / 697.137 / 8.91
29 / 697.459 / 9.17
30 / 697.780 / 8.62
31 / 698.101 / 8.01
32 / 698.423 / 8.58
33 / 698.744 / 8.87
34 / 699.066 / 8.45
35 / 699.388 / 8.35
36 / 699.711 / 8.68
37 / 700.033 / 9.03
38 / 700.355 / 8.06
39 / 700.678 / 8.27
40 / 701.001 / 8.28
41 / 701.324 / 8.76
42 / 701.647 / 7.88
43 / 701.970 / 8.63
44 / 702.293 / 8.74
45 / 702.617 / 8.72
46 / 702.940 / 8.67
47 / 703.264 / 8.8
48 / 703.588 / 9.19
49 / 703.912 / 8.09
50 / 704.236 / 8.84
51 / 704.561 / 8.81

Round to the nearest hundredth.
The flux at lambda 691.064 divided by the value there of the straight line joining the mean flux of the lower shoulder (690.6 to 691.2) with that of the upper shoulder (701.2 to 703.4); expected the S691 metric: 1.03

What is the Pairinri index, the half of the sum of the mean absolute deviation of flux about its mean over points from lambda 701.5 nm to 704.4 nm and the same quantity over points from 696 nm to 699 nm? 0.253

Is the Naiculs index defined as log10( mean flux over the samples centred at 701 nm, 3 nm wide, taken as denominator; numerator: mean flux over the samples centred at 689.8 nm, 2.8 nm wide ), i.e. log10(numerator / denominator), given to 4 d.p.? 0.0166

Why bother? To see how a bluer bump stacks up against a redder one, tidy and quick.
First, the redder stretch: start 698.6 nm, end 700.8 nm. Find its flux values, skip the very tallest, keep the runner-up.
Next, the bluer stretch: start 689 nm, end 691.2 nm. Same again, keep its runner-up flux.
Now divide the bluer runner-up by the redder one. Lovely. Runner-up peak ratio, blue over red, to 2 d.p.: 1.03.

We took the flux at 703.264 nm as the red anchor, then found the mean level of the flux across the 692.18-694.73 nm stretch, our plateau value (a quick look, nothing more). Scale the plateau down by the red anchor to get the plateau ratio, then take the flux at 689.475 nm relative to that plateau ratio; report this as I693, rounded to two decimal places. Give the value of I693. 8.57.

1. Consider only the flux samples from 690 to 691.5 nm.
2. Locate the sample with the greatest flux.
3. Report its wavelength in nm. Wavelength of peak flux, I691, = 691.064 nm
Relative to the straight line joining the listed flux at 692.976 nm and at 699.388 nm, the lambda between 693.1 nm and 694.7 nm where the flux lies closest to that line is 693.615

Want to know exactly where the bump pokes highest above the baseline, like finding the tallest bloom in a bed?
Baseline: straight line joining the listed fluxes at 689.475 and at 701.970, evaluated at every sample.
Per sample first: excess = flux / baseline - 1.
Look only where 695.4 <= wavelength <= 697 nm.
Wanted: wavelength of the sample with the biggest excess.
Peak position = 695.854 nm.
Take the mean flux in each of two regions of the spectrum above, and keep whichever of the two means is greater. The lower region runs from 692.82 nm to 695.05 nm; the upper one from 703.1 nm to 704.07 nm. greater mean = 8.74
